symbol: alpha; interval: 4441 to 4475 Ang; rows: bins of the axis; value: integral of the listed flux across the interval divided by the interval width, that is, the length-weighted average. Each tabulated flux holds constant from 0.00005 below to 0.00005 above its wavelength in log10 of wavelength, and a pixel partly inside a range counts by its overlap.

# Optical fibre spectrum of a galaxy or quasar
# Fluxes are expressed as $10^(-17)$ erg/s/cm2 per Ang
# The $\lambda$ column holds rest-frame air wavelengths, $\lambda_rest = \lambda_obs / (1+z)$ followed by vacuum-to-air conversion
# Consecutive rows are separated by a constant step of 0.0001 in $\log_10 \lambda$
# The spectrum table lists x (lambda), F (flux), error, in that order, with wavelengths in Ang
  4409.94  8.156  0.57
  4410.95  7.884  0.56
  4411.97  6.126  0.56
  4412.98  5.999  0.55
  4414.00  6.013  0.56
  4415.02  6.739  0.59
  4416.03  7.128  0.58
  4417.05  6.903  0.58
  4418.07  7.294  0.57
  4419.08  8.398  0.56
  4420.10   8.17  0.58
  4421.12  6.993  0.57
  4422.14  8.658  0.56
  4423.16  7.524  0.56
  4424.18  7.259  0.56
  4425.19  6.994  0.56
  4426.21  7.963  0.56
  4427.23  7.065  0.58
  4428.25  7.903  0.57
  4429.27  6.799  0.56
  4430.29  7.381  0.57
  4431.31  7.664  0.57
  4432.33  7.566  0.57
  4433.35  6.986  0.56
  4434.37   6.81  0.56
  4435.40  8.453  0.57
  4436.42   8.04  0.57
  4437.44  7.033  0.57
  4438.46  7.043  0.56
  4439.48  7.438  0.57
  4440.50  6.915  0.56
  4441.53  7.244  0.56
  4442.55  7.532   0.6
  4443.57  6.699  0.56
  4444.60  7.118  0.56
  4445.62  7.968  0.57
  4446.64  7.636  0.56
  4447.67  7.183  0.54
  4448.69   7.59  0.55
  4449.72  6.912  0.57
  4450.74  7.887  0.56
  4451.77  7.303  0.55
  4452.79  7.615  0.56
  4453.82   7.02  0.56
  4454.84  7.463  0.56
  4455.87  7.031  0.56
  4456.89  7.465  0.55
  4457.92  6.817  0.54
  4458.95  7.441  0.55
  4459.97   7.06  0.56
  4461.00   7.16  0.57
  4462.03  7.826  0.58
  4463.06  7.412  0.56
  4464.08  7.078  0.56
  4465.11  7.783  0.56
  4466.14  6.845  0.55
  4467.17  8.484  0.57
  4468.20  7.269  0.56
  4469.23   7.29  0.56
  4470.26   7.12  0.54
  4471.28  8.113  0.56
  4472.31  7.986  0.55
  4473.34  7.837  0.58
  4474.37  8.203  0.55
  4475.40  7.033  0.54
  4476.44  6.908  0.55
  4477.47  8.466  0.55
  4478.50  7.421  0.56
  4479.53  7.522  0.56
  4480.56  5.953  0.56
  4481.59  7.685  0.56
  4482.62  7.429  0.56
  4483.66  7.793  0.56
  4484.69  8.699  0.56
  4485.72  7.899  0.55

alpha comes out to 7.43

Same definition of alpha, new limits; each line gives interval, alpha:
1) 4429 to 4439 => 7.39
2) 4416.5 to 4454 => 7.43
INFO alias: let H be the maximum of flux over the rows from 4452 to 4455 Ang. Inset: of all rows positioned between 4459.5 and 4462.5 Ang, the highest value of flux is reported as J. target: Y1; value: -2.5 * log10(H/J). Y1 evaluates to 0.030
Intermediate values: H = 7.615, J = 7.826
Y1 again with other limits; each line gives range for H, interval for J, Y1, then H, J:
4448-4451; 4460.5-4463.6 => -0.008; 7.887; 7.826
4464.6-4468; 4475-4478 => -0.002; 8.484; 8.466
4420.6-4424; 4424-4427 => -0.091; 8.658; 7.963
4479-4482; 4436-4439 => 0.049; 7.685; 8.04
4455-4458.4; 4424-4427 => 0.070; 7.465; 7.963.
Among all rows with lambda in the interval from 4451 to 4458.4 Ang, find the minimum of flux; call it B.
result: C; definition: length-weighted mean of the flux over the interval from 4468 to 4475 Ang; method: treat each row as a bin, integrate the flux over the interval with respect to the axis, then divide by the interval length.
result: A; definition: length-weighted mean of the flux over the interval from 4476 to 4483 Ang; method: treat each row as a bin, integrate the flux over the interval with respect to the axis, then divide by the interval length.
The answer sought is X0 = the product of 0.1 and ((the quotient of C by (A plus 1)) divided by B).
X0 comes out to 0.0135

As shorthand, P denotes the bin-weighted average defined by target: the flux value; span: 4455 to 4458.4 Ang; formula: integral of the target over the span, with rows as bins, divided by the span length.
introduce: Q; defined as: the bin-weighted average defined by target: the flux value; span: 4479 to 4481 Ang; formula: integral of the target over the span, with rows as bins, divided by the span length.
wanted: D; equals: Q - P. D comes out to -0.4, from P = 7.1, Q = 6.78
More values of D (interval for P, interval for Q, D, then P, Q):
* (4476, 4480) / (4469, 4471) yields -0.3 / 7.6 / 7.33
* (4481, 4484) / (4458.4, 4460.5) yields -0.3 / 7.6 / 7.24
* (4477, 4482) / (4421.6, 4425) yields 0.3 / 7.4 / 7.74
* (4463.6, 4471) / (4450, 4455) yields 0.0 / 7.4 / 7.44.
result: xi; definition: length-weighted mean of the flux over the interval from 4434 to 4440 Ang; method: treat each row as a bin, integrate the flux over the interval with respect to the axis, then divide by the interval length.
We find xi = 7.48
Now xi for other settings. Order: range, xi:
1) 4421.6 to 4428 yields 7.59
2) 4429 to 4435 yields 7.23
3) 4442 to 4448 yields 7.36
